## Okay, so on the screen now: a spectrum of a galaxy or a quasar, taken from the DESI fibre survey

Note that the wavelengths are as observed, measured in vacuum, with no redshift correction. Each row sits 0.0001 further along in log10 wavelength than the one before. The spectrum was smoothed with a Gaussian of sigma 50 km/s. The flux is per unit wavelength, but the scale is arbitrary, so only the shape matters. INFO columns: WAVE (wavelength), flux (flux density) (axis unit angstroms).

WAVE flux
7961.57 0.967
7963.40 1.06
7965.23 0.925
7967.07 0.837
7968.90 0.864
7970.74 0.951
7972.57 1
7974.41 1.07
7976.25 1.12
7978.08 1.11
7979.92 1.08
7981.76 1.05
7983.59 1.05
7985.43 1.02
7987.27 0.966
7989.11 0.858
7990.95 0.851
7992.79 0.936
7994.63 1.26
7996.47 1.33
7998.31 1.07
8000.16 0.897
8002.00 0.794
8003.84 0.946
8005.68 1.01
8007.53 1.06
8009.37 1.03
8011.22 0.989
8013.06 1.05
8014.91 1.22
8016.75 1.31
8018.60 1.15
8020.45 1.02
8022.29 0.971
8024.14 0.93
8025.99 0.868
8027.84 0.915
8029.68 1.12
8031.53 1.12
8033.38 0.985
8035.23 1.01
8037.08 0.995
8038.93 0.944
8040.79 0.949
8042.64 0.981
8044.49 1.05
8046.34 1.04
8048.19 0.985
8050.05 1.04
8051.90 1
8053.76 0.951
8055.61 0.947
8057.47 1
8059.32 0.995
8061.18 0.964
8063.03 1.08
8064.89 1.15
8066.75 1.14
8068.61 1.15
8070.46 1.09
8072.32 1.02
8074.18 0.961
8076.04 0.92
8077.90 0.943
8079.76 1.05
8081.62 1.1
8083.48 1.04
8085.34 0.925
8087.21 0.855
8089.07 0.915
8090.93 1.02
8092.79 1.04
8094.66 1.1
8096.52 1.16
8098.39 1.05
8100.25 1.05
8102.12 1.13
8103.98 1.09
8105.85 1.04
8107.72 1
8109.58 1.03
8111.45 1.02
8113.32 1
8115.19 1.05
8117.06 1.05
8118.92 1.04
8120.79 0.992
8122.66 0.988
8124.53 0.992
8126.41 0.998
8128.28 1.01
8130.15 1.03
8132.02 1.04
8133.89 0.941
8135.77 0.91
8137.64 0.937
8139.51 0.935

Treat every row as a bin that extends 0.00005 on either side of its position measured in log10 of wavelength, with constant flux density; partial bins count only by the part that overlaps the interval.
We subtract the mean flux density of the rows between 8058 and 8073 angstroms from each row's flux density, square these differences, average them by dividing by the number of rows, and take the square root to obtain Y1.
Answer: 0.07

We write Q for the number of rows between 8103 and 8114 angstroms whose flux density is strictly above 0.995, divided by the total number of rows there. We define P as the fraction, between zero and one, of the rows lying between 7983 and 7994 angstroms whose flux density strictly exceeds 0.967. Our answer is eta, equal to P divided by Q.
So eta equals 0.3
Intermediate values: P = 0.33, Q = 1.00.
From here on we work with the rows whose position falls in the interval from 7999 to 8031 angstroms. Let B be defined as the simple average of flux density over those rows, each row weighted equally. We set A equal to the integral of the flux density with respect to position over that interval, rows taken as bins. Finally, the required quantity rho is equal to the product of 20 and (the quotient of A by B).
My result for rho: 641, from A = 33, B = 1.02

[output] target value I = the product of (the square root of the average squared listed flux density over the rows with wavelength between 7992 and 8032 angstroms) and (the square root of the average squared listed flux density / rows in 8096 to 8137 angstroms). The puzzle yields 1.085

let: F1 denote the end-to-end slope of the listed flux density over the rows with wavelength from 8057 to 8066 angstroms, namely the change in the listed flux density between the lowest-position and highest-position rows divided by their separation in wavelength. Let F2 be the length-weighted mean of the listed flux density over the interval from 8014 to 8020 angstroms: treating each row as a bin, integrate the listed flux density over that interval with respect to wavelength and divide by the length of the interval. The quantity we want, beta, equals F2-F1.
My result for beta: 1.19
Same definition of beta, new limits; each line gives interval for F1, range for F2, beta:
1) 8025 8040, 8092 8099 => 1.08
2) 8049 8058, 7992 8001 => 1.11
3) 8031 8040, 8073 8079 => 0.97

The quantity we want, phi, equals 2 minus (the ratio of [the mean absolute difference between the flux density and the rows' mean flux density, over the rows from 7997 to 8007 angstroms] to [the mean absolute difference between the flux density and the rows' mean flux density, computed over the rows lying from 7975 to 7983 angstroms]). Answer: -1.1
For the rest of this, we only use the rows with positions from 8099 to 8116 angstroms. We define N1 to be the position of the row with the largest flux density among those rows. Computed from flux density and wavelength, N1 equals 8102.12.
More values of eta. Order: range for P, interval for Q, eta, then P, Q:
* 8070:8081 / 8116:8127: 1.0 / 0.50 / 0.50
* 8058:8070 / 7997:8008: 1.7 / 0.83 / 0.50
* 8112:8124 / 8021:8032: 3.0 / 1.00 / 0.33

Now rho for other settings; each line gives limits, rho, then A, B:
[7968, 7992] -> 480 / 24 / 1.00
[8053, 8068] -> 301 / 15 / 1.03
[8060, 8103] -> 860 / 45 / 1.04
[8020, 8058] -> 760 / 38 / 0.99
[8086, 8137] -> 1019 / 52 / 1.02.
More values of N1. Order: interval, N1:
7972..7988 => 7976.25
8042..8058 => 8044.49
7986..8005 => 7996.47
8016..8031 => 8016.75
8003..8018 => 8016.75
